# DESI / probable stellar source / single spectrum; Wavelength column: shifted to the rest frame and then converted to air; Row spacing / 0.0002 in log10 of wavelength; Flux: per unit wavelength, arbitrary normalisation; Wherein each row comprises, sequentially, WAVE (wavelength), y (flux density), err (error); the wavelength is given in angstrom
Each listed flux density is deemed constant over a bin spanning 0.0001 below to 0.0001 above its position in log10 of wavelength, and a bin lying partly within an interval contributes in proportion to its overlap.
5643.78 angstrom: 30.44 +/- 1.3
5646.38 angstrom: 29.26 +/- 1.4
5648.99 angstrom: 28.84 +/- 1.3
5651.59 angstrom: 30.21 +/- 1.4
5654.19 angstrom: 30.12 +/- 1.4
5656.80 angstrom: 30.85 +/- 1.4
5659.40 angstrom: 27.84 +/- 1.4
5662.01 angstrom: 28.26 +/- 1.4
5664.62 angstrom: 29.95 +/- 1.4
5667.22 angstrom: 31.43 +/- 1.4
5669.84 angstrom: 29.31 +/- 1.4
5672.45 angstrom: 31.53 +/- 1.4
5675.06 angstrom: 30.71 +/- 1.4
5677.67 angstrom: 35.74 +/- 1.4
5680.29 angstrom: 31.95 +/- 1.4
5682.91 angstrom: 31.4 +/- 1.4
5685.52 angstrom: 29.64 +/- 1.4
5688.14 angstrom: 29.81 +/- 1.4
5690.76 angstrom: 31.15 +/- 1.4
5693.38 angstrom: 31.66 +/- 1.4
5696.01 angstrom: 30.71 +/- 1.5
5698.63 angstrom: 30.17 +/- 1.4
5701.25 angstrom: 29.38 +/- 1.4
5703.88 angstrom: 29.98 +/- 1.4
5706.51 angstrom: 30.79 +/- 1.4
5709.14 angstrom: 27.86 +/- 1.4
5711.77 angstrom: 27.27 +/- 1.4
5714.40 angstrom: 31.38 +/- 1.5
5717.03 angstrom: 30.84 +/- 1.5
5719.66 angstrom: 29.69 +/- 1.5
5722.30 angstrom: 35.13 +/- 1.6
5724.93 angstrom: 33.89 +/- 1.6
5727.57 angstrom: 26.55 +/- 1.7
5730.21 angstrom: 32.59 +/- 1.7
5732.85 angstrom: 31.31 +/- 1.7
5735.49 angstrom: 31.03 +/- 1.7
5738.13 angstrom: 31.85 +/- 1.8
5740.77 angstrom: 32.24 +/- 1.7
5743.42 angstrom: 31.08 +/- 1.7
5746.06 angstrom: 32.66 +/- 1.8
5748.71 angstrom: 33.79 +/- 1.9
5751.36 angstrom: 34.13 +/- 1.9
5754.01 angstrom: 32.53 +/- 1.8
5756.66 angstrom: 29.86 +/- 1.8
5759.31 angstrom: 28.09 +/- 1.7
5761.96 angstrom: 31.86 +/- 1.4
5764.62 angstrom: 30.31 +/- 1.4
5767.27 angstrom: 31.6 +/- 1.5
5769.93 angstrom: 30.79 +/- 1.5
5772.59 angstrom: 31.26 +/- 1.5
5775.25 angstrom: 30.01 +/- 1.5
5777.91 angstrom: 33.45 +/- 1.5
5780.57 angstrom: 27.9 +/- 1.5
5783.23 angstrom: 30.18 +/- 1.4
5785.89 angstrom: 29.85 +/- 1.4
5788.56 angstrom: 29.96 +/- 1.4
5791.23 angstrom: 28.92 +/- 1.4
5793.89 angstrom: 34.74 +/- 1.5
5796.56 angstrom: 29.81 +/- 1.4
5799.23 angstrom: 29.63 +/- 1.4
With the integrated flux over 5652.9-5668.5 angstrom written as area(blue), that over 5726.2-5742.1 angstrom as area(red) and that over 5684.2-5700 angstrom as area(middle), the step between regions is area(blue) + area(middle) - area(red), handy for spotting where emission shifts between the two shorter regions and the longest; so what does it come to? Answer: 455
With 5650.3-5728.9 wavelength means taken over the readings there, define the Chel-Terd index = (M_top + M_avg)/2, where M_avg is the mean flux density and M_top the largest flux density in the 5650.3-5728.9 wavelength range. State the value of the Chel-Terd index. 33.1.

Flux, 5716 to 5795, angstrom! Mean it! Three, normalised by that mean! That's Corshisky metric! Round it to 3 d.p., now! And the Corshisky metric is 0.096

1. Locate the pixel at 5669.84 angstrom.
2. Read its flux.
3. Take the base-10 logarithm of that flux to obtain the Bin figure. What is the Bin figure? 1.47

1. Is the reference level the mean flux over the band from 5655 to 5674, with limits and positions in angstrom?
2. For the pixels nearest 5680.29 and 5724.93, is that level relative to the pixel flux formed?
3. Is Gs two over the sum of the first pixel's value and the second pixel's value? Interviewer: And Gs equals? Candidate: 1.10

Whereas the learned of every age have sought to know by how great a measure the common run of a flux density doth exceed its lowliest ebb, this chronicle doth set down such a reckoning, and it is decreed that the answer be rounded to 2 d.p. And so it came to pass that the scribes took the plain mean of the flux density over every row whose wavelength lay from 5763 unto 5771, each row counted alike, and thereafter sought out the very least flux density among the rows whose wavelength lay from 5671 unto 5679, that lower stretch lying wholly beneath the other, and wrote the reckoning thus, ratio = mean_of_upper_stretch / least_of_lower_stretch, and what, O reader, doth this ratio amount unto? 1.01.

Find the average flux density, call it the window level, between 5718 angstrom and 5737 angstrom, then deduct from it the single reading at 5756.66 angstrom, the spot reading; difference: 2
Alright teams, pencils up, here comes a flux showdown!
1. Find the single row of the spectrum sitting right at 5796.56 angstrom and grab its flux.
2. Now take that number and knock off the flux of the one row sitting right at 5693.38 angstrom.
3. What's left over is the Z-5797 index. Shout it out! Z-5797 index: -2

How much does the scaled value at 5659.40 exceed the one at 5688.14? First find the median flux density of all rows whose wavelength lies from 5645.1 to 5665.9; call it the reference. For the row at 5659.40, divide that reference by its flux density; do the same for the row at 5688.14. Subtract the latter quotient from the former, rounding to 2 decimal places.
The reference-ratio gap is 0.07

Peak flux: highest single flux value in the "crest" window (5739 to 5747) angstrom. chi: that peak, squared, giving 1067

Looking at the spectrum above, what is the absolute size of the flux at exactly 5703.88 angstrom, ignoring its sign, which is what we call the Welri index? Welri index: 30.0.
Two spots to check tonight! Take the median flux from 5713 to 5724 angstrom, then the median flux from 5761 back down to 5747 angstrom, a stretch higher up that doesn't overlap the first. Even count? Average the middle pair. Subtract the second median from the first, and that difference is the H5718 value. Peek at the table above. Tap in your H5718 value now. -1.4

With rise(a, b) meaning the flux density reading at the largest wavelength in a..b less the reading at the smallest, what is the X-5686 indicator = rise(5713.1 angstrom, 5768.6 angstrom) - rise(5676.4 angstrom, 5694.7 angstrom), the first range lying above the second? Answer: 4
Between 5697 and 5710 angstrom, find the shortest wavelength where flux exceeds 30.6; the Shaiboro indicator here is 5706.51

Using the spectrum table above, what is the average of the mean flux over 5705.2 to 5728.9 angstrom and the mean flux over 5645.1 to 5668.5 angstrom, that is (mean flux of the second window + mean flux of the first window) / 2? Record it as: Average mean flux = 30.0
